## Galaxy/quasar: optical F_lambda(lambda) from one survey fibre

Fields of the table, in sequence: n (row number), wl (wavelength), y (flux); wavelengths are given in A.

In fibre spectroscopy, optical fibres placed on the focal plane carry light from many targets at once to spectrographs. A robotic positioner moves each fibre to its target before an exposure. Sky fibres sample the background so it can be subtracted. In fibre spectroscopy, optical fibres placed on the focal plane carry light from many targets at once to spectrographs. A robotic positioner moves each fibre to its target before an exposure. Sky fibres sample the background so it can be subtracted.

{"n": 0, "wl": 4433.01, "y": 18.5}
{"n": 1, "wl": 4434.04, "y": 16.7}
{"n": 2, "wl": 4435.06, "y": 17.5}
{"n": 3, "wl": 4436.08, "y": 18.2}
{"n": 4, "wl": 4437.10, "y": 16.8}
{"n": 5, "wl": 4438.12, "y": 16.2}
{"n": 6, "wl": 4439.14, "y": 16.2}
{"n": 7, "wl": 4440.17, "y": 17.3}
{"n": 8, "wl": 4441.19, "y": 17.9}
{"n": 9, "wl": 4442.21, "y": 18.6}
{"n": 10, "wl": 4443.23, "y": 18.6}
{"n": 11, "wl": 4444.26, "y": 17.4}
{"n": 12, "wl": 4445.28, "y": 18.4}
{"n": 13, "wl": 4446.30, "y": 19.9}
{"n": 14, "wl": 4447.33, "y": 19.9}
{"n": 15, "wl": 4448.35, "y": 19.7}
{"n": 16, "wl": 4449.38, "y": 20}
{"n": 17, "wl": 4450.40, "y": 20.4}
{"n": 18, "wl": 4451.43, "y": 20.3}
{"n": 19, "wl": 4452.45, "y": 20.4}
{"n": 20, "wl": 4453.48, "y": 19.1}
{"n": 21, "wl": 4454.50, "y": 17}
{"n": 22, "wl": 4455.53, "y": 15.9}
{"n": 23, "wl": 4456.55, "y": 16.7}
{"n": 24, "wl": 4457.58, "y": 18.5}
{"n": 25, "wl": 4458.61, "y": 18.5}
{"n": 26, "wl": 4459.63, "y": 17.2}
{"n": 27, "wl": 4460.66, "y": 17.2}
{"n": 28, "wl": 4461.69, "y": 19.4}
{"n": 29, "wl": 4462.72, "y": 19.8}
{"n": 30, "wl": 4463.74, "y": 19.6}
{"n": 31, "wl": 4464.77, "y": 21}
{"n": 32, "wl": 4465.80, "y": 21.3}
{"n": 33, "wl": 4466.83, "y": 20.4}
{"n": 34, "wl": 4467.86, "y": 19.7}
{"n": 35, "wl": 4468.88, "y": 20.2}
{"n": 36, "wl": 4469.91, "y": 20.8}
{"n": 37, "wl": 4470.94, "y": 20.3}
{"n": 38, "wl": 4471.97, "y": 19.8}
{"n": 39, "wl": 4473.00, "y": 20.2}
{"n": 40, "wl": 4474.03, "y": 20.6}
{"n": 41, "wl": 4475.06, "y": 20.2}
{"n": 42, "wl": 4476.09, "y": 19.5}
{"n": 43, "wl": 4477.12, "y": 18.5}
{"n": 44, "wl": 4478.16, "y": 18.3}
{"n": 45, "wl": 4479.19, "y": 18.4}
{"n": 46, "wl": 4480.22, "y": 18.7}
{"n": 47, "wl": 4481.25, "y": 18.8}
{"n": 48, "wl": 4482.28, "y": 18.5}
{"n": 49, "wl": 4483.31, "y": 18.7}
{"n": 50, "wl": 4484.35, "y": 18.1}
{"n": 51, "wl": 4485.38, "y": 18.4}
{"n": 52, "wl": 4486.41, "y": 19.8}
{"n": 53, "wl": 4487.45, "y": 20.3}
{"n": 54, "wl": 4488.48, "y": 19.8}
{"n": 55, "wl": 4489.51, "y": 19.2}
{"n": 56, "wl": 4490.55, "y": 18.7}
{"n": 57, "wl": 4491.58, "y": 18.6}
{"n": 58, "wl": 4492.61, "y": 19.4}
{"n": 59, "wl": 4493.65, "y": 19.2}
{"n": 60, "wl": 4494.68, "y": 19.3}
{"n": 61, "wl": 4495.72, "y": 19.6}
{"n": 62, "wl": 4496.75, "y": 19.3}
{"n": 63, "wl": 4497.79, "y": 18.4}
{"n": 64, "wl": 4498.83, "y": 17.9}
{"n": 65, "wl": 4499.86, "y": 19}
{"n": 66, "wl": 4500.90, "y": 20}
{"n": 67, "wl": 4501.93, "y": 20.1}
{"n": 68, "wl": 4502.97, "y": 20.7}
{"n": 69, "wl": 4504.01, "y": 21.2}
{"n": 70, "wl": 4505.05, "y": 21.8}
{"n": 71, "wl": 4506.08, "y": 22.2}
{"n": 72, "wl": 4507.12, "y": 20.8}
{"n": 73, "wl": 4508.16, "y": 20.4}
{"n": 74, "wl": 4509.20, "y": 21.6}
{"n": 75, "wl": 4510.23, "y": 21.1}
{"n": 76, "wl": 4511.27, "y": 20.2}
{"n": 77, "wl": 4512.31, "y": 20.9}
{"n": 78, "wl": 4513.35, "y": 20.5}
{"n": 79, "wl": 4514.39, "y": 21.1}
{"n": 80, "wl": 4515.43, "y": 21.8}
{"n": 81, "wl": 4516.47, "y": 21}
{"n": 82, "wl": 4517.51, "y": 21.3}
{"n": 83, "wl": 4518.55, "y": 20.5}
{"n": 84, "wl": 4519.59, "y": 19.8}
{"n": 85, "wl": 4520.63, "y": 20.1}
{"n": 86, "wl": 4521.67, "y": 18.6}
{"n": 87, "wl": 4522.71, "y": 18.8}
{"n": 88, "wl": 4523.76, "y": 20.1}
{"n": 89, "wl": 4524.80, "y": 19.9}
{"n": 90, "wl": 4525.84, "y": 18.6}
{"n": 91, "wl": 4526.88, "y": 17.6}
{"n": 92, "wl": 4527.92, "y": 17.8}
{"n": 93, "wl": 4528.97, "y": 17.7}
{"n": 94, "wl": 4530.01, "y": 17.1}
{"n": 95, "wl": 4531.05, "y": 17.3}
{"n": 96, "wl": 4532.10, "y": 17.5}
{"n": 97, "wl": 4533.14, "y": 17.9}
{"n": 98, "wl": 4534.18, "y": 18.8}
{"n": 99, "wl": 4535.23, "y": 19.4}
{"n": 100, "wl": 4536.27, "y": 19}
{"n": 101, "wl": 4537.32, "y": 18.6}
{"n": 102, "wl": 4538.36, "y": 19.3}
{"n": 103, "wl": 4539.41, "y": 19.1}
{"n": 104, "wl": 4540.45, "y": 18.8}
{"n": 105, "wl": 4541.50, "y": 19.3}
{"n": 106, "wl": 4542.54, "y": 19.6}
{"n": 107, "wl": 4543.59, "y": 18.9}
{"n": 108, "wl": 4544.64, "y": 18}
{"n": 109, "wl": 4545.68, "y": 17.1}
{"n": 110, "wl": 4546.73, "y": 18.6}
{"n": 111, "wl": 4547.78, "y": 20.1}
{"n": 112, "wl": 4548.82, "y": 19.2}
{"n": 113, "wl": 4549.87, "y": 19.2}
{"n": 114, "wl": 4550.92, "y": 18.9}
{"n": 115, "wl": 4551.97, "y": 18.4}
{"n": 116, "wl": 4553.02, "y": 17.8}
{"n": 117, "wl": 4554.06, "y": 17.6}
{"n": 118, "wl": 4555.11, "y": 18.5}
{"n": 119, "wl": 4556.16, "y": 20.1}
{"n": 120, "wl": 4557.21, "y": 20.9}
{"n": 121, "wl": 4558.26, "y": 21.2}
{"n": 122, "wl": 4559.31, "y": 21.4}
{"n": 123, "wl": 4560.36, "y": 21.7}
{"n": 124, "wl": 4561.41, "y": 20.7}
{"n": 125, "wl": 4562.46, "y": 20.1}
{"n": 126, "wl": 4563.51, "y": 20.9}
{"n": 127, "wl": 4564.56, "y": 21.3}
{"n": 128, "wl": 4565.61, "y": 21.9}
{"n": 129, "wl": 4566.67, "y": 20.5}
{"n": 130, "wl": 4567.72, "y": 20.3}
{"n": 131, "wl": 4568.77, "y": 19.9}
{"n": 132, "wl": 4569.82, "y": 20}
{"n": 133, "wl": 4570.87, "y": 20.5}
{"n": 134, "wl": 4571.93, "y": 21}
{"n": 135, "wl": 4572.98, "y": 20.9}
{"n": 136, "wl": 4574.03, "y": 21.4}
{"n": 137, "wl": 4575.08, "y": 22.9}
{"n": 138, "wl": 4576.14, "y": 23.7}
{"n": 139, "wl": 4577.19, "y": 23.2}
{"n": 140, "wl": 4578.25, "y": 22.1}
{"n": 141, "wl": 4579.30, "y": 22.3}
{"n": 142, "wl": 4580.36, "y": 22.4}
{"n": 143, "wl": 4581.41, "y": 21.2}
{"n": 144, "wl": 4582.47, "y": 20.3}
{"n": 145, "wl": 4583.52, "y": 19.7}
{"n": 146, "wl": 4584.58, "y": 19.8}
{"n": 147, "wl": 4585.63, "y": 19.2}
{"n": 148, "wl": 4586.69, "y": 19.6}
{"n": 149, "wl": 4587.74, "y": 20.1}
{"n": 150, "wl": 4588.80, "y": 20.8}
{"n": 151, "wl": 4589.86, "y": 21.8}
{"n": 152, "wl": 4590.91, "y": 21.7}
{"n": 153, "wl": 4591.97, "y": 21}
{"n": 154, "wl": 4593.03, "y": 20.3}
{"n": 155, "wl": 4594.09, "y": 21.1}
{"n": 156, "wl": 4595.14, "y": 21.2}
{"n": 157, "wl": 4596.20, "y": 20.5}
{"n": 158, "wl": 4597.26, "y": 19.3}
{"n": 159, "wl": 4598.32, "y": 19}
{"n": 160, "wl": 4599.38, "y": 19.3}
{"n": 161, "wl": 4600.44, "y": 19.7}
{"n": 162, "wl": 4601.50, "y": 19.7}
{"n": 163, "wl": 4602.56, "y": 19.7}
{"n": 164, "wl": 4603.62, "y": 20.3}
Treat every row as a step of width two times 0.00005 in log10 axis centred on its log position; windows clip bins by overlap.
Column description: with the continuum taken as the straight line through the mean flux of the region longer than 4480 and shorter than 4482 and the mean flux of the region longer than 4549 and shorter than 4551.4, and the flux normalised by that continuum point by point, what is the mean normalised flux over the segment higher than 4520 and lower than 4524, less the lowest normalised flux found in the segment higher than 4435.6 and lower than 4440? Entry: 0.15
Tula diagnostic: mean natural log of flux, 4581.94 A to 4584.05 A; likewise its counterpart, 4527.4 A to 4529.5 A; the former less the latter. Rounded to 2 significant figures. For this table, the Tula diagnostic 0.12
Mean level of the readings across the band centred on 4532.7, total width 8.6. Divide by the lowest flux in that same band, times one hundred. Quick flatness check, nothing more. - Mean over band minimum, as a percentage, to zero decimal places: 106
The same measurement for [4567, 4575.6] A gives 105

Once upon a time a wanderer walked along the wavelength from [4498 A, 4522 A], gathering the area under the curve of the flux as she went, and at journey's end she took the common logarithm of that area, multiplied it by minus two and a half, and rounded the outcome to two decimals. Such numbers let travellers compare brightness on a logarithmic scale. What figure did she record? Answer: -6.73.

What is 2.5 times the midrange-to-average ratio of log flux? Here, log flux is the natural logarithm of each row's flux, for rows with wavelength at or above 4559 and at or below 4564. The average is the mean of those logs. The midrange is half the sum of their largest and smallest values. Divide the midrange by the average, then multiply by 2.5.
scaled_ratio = 2.50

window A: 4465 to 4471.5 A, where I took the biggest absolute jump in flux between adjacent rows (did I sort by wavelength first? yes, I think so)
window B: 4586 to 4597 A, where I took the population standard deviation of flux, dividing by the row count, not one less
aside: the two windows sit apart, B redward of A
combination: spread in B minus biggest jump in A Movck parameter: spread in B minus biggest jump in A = -0.2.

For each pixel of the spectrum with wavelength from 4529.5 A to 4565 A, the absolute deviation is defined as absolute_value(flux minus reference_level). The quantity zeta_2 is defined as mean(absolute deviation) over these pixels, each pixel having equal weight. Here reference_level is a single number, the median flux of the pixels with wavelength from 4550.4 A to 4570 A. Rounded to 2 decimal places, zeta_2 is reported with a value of 1.47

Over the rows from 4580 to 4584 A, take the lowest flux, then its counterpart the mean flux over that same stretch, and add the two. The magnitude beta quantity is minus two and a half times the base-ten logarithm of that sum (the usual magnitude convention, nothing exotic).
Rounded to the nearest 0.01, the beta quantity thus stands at -4.02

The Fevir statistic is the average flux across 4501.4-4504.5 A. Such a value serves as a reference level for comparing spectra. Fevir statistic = 20.7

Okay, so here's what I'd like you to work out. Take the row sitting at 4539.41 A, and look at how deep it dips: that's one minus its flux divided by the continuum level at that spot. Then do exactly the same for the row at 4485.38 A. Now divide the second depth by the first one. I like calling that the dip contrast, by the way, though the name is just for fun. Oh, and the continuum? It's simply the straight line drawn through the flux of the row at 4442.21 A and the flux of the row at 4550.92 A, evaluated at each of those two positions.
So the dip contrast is -1.4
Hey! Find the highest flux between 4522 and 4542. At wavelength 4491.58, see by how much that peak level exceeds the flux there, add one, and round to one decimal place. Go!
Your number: 2.5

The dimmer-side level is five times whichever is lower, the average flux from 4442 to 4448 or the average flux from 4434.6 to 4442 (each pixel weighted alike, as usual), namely 86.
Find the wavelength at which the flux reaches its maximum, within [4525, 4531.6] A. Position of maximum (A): 4525.84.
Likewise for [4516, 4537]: 4517.51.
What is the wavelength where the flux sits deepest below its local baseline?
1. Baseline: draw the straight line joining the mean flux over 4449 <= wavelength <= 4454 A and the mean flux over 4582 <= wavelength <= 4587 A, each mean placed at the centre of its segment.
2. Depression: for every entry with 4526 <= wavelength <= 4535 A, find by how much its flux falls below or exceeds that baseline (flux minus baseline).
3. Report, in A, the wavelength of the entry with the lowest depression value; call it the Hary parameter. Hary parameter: 4530.01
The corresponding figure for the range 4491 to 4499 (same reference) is 4498.83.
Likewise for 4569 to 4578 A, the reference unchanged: 4569.82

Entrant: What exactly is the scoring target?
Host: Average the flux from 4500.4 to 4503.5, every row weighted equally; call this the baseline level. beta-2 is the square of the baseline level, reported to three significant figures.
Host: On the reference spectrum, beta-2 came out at 411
